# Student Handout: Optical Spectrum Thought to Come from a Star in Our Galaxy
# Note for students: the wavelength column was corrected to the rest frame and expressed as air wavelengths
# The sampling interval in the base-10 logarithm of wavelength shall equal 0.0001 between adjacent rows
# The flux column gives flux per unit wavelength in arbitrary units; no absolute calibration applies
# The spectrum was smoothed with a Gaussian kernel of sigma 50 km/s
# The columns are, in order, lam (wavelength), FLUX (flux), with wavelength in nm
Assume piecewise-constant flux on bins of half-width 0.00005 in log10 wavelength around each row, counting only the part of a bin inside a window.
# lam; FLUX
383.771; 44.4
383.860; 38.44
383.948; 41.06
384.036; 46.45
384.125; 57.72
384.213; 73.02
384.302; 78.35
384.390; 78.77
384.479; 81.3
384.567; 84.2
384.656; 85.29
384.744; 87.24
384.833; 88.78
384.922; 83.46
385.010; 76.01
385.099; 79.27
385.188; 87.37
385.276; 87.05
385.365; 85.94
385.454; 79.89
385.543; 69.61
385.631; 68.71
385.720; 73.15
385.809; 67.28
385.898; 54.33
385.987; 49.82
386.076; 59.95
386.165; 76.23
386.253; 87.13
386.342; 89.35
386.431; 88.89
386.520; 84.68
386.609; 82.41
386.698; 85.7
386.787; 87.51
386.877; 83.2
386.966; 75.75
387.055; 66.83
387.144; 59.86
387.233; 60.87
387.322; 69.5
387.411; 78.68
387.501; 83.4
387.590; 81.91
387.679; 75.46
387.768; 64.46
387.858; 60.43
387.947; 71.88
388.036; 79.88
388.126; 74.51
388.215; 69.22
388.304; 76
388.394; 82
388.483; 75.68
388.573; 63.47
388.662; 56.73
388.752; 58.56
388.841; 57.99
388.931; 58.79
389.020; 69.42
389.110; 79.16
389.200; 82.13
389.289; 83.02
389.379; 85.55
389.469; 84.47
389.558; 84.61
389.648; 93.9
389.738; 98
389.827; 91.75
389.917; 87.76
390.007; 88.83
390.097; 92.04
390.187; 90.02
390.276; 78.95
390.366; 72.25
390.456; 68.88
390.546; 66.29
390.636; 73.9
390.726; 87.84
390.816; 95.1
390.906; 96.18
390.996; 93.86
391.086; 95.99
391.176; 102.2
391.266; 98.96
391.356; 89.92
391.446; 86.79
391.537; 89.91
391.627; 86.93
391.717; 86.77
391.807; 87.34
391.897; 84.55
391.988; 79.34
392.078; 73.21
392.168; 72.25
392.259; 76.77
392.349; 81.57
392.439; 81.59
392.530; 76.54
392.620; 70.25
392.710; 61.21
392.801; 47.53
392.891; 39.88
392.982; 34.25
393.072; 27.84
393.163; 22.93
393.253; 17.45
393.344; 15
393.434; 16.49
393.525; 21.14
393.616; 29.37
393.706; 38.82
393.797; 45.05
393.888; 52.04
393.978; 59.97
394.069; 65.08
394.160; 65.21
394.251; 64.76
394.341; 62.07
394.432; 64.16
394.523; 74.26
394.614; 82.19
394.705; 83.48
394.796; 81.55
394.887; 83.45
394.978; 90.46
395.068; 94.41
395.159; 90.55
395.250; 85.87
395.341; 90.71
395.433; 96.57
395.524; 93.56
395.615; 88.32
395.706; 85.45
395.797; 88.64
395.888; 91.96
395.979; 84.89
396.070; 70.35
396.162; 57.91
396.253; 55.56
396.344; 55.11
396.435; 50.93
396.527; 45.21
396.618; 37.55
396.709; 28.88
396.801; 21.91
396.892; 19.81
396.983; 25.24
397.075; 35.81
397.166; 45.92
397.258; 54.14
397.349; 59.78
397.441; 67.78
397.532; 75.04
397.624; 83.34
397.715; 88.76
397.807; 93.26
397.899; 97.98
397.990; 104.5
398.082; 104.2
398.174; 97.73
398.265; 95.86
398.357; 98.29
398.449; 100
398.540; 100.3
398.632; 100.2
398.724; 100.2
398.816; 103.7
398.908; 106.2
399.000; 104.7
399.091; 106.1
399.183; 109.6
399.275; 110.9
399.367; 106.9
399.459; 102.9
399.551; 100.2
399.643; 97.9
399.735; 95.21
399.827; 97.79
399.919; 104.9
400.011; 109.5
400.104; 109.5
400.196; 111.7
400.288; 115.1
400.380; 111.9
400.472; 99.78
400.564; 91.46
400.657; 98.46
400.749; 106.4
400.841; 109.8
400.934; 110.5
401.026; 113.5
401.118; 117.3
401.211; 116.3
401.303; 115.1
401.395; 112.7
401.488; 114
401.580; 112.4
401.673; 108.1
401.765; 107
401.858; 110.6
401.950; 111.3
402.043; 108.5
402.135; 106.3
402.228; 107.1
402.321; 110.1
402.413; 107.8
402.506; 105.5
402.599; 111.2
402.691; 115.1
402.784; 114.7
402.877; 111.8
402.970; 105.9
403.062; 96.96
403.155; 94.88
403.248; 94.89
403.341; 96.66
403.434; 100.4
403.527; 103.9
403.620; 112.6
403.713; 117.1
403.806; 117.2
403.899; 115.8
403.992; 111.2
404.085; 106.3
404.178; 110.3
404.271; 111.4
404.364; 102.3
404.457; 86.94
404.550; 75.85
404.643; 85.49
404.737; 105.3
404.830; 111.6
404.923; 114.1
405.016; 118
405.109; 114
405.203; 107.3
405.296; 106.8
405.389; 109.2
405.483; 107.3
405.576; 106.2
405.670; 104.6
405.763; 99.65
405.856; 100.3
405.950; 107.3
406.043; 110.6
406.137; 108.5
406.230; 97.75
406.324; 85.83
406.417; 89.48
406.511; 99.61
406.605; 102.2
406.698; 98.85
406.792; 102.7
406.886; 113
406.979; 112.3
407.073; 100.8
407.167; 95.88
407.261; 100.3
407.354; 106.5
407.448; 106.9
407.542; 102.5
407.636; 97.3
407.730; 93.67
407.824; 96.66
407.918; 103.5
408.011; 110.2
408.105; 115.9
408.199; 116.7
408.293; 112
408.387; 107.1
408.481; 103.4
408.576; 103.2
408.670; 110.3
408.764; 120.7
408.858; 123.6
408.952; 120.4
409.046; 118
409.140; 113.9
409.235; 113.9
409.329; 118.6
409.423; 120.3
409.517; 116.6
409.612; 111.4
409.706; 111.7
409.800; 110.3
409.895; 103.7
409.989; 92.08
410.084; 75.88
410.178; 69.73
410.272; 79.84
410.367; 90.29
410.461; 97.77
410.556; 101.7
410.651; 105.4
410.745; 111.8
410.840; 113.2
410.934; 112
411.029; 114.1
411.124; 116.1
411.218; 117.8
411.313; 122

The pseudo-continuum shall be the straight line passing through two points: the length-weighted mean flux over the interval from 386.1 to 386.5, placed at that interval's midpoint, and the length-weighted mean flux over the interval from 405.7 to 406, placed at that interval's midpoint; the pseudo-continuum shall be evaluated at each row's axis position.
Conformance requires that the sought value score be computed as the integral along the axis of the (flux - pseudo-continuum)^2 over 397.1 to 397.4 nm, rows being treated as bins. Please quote 554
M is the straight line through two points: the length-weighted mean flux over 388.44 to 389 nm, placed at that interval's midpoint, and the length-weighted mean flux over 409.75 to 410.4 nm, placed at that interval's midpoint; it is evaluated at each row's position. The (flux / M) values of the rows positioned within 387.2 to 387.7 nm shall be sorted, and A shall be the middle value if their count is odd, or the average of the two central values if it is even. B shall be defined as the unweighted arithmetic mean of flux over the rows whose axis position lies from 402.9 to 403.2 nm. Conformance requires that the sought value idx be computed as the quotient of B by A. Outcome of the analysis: 78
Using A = 1.27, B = 99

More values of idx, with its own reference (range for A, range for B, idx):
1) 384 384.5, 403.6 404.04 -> 86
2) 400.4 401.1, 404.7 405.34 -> 81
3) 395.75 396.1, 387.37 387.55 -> 66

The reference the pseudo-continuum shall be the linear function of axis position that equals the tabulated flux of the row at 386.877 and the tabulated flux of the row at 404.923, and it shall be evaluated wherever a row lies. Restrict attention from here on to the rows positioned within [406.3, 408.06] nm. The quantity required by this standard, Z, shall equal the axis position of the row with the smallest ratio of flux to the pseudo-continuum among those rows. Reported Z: 406.324 nm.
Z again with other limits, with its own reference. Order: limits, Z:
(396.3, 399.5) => 396.892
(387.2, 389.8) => 388.662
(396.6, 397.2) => 396.892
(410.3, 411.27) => 410.367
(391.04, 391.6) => 391.446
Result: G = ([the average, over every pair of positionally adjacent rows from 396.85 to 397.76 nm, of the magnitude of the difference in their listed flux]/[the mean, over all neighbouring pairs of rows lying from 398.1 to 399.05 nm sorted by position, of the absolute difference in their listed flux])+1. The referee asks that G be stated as 5.96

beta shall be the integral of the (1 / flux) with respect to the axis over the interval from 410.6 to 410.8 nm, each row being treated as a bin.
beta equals 0.0018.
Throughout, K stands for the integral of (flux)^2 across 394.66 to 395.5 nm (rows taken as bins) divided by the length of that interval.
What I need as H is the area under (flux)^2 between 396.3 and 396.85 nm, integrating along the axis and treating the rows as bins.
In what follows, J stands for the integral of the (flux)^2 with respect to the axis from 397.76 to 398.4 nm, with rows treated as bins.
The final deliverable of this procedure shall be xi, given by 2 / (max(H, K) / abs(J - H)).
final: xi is 1.35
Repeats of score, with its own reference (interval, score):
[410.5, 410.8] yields 6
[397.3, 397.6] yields 225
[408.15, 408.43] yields 17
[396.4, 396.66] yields 646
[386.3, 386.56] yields 4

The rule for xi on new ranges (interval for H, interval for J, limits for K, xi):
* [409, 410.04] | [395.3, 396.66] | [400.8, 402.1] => 0.81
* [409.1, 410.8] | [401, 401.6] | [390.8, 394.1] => 1.13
